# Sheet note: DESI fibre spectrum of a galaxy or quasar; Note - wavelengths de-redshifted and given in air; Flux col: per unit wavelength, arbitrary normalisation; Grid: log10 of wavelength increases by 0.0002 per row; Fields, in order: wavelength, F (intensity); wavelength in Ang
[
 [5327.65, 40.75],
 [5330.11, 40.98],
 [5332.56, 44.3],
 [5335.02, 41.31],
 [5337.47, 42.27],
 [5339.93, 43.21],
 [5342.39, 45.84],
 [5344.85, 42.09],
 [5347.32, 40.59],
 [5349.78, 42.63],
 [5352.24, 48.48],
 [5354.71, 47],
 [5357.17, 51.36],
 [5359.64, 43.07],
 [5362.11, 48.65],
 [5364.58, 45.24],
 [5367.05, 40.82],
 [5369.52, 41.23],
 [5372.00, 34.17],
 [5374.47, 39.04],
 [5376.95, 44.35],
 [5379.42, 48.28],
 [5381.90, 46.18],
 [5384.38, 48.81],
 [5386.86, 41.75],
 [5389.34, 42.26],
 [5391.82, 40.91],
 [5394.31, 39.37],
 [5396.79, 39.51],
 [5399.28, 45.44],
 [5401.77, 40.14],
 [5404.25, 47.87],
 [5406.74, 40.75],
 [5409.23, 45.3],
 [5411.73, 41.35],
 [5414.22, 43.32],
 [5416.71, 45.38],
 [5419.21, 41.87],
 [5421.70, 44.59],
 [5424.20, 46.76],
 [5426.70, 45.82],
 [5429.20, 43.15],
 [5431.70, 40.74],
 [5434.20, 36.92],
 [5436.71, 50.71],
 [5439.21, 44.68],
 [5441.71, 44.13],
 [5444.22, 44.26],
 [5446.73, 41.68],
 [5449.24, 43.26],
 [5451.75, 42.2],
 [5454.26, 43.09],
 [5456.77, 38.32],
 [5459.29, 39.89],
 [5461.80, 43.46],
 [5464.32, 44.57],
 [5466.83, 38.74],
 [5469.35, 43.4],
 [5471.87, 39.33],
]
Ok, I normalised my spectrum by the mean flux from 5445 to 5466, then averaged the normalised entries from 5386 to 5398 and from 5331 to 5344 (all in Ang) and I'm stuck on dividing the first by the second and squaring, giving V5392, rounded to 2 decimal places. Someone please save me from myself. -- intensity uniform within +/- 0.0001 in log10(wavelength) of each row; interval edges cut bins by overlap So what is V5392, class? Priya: 0.88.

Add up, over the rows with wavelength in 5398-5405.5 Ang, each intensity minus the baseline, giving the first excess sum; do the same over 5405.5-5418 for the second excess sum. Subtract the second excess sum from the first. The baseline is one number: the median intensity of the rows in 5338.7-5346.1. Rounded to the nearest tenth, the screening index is 3.8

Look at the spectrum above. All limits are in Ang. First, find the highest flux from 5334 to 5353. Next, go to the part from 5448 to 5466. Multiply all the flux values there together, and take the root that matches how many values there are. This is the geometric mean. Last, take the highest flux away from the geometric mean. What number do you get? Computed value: -6.4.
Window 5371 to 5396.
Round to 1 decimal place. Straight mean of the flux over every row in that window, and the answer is 42.5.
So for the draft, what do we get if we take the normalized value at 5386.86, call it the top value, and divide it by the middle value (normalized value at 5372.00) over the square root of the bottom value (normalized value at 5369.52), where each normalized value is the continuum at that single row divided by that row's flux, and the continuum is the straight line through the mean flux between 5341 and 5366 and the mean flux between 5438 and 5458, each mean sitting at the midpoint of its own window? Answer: 0.85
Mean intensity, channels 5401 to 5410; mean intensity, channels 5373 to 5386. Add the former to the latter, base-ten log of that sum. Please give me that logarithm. 1.95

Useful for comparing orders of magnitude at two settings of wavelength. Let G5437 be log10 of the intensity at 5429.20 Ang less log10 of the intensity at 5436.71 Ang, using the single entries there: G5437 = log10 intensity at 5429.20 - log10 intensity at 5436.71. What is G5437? -0.070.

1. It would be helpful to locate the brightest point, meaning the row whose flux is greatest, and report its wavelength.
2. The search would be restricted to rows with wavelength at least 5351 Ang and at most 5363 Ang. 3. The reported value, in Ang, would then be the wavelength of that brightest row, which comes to 5357.17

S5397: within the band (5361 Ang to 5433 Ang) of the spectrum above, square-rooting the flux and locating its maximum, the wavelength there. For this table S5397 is 5384.38 Ang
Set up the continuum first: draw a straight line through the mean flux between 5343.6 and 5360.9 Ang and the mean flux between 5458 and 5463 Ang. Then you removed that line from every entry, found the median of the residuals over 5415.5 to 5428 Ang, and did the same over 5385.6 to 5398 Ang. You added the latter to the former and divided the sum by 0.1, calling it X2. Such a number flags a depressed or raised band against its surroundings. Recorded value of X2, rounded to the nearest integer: -5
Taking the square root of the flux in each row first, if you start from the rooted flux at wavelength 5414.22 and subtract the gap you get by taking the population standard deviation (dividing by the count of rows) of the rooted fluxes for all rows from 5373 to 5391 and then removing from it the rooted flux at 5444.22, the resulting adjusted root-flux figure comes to 13.0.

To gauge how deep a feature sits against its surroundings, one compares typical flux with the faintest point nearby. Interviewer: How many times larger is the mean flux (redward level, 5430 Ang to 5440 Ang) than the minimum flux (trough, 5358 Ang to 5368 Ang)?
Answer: 1.06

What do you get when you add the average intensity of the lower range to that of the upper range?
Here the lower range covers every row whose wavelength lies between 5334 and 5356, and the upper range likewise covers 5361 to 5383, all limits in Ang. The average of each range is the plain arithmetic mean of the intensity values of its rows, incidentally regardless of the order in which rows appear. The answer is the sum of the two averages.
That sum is 86.8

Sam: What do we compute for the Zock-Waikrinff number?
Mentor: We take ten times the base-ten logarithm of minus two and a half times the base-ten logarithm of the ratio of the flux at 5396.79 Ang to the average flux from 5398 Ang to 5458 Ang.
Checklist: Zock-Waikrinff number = -10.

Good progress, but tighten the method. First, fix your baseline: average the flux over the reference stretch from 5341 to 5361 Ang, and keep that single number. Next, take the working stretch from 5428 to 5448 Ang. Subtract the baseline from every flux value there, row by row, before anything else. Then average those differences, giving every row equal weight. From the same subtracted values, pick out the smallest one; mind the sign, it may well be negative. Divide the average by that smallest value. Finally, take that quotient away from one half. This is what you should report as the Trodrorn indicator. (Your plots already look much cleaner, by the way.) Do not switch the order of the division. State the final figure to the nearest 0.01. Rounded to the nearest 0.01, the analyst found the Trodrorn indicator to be 0.27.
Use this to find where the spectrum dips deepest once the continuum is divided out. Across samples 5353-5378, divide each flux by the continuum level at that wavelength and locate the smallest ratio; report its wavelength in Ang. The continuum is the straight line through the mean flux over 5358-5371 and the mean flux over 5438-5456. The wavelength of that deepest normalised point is 5372.00 Ang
